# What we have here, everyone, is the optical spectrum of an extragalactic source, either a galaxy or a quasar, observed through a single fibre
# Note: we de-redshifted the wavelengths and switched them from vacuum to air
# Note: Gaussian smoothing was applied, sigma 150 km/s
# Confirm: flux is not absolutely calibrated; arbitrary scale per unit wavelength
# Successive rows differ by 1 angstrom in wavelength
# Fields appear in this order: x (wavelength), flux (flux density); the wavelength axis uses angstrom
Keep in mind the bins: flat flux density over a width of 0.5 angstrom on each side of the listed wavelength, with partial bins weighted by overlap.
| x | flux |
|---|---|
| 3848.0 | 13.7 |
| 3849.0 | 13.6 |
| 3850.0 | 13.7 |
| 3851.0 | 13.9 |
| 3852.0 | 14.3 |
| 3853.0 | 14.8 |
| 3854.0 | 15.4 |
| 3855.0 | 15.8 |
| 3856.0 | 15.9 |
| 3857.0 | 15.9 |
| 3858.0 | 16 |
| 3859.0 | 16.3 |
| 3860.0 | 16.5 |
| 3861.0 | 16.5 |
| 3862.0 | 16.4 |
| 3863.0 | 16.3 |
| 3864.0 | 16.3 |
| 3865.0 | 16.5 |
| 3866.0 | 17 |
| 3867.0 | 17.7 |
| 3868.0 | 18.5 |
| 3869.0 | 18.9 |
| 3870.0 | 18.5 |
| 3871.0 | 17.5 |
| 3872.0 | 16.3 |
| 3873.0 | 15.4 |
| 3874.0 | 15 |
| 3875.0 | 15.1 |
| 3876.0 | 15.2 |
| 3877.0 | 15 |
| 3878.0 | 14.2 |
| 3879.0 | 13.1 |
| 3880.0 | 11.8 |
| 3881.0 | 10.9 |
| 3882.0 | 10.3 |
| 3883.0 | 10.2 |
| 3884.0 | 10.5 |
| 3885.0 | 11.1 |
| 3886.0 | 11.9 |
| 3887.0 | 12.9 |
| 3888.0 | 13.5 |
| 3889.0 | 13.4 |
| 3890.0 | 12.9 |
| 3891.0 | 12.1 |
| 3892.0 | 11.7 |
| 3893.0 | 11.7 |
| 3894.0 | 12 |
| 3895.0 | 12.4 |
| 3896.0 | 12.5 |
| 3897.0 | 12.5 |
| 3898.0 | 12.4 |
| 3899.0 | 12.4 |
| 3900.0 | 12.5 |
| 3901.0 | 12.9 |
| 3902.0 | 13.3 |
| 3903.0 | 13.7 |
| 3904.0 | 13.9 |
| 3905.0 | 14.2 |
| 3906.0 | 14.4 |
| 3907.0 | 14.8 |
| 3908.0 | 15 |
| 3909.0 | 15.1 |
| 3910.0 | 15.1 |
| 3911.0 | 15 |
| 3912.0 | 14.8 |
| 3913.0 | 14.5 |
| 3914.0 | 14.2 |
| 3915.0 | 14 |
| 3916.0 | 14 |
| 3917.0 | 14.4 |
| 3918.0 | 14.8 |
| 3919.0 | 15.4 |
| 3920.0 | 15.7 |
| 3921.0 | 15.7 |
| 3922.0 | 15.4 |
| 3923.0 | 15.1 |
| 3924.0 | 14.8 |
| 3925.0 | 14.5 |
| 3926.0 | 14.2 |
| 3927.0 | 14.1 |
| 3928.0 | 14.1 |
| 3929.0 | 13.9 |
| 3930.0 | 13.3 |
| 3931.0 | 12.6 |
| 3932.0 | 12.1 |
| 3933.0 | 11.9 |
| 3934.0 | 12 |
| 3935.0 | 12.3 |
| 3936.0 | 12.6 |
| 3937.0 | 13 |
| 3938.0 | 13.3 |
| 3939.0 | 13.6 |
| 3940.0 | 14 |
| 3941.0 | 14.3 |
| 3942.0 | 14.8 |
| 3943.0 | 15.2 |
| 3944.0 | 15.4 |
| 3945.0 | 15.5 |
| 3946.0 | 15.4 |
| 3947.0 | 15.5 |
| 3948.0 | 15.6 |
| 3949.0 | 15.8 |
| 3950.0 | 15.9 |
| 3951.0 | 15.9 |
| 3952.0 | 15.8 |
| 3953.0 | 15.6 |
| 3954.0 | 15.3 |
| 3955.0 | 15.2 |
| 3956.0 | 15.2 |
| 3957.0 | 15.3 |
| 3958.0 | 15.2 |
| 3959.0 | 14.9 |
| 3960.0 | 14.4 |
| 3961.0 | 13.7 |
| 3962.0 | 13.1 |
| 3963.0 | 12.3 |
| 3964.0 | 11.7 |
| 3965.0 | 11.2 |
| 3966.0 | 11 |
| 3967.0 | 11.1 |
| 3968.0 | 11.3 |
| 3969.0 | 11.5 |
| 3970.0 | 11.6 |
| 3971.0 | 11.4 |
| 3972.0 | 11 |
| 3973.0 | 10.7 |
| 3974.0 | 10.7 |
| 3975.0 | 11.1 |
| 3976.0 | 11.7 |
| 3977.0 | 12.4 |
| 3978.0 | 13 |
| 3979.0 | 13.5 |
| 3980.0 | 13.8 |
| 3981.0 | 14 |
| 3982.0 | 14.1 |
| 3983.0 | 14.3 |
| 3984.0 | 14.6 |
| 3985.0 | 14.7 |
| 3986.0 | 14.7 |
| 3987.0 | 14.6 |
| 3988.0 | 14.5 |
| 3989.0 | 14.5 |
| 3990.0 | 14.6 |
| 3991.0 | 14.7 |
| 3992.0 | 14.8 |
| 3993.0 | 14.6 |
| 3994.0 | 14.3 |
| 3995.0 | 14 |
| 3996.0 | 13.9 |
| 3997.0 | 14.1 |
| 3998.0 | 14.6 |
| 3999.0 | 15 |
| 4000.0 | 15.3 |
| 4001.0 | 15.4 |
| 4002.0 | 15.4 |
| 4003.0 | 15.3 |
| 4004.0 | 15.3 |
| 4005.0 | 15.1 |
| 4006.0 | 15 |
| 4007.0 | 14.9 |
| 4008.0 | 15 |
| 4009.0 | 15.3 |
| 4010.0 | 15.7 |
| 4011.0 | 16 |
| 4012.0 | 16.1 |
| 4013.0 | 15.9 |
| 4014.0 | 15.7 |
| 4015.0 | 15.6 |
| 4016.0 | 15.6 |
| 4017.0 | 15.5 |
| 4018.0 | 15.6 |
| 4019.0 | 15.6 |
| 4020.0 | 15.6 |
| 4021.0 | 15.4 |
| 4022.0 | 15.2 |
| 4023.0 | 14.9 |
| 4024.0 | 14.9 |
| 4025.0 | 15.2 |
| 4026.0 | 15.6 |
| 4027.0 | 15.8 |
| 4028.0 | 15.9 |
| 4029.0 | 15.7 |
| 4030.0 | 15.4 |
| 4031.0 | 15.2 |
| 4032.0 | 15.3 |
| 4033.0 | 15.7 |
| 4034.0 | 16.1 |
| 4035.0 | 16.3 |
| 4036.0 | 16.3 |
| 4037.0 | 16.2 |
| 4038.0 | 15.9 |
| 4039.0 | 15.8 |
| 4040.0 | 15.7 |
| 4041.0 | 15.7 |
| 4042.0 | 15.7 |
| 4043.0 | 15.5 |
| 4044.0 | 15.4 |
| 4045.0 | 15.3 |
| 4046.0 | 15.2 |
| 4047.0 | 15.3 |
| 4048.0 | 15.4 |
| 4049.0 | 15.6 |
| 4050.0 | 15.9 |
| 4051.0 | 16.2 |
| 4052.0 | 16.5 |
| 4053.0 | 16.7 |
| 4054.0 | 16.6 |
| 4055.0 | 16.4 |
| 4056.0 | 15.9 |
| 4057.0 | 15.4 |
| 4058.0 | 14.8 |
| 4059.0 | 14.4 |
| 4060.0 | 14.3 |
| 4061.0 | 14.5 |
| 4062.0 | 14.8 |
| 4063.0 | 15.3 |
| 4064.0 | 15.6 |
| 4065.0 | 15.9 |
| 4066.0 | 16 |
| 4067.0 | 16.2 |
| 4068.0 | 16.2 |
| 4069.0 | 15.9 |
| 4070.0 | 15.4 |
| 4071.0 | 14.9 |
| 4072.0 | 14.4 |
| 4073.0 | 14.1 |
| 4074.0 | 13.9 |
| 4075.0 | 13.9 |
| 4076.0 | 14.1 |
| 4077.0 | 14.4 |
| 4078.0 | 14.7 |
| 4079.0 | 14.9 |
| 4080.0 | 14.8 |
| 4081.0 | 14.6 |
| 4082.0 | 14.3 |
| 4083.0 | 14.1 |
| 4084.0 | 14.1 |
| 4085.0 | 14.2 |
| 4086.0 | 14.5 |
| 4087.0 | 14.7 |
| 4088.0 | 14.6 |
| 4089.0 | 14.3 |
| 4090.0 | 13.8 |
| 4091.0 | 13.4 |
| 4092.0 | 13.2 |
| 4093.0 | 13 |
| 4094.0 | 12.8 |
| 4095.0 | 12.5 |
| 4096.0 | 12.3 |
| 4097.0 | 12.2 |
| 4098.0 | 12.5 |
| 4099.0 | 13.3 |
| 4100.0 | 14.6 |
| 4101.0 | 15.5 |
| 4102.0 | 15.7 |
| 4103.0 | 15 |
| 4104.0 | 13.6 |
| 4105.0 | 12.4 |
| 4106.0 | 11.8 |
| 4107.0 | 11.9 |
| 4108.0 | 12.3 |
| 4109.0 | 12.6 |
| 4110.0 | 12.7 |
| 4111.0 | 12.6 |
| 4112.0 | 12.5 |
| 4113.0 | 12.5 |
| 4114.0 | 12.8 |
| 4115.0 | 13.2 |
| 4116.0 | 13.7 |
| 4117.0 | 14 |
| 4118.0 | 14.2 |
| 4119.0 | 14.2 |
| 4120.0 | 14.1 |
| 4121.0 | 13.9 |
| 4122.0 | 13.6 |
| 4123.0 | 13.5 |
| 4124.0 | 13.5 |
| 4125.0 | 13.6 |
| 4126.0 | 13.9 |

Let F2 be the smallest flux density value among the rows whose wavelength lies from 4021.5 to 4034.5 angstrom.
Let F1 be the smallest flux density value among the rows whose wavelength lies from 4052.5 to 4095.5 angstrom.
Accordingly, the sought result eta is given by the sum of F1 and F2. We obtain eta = 27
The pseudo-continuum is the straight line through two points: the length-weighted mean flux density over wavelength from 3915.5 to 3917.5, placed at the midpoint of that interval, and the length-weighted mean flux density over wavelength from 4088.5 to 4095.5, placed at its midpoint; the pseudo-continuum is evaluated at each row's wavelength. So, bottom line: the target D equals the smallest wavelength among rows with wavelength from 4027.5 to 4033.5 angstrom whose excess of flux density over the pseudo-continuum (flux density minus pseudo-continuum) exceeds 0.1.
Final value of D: 4028.0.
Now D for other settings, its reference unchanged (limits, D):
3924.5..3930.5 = 3925.0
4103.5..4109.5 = 4104.0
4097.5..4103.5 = 4100.0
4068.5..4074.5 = 4069.0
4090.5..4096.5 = 4091.0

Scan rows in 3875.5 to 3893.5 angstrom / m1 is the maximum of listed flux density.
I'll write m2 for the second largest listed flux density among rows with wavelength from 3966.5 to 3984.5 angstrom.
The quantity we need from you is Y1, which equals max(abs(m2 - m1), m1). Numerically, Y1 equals 15.2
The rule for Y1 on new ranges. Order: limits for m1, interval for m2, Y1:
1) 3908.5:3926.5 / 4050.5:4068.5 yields 15.7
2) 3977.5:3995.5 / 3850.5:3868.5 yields 14.8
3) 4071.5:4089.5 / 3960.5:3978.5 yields 14.9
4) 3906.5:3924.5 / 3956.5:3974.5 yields 15.7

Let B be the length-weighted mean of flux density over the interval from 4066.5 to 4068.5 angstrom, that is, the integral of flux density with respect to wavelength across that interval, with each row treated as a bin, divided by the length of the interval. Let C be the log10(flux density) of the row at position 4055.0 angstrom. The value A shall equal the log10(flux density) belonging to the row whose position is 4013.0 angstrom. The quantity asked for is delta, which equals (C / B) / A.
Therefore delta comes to 0.062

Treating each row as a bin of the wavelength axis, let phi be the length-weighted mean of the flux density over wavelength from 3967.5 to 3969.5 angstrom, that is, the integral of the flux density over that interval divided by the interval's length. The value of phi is 11.4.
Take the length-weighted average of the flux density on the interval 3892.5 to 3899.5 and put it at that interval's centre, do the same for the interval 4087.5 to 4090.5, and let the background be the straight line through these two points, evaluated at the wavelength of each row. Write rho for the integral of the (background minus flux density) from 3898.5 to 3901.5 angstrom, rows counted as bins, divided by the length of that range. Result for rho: -0.3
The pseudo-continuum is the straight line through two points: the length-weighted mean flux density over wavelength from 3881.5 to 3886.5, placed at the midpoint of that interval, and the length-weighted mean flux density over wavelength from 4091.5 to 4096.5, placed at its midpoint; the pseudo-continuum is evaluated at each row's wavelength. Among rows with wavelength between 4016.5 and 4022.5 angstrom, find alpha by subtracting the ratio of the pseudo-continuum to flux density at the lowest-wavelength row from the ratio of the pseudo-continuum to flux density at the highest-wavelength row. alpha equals 0.02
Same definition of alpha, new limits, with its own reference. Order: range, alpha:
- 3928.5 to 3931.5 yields 0.08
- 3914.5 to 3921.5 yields -0.08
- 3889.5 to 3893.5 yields 0.09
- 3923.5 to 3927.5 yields 0.04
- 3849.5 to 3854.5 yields -0.08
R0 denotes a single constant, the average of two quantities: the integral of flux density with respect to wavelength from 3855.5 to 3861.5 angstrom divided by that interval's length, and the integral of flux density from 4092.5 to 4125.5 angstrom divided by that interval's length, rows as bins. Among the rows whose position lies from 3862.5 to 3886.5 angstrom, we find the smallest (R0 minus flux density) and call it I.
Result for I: -4.2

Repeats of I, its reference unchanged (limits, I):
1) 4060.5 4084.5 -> -1.5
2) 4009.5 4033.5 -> -1.4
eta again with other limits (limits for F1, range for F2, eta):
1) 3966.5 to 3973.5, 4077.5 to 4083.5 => 25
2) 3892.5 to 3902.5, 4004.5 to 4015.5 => 27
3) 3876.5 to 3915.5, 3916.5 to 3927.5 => 24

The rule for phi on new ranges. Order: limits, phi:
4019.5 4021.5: 15.5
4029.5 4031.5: 15.3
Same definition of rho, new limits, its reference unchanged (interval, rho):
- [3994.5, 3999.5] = -1.0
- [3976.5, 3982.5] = -0.3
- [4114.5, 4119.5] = 0.7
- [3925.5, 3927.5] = -1.6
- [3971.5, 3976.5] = 2.0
